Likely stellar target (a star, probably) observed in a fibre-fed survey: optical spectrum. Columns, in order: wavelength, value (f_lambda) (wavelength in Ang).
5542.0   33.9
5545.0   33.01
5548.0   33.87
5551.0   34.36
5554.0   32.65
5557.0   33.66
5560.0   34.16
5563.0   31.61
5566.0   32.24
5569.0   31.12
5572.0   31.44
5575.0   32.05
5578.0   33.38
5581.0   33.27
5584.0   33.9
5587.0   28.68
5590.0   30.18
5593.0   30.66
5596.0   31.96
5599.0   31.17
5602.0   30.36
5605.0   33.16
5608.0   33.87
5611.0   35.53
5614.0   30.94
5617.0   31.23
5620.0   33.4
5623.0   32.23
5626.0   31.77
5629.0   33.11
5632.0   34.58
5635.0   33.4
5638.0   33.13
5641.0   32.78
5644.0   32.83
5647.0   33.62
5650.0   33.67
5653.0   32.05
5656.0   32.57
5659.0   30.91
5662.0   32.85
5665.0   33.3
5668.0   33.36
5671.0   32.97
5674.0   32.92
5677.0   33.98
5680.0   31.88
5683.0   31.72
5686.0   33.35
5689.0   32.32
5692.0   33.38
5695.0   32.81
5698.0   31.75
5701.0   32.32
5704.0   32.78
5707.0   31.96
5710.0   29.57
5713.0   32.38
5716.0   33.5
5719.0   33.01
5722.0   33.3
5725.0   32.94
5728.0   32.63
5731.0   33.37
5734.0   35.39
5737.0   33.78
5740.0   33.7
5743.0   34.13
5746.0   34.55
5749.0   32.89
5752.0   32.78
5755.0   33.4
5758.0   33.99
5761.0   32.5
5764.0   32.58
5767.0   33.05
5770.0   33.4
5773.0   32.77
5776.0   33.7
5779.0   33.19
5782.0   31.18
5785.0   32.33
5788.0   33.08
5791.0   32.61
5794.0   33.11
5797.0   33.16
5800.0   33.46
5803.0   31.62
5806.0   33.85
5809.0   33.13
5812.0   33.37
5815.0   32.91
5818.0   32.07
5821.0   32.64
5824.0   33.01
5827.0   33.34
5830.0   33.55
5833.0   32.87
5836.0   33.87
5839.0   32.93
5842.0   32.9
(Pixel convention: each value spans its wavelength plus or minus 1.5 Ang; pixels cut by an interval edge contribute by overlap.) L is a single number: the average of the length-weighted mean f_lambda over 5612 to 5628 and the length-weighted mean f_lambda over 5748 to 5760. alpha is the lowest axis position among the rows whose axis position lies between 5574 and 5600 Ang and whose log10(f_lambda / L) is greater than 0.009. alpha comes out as 5578.0 Ang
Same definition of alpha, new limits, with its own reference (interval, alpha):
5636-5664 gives 5647.0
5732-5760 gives 5734.0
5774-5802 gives 5776.0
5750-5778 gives 5755.0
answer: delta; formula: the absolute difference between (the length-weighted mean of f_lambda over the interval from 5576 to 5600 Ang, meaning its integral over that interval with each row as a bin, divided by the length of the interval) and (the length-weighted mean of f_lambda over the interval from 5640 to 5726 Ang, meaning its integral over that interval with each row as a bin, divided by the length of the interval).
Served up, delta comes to 0.98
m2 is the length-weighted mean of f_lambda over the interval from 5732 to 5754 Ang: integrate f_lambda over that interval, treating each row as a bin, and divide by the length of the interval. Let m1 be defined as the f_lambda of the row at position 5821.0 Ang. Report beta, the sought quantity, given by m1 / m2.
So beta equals 0.96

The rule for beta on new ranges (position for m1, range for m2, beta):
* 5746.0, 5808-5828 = 1.05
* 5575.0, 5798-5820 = 0.97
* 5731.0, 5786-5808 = 1.01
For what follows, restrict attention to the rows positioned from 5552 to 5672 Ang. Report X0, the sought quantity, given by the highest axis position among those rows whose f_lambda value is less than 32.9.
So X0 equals 5662.0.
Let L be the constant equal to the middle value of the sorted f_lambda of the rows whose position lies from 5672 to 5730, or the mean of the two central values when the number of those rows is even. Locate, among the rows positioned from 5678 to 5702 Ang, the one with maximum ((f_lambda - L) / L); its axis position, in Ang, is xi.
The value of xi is 5692.0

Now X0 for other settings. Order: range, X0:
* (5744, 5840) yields 5833.0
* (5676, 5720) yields 5713.0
